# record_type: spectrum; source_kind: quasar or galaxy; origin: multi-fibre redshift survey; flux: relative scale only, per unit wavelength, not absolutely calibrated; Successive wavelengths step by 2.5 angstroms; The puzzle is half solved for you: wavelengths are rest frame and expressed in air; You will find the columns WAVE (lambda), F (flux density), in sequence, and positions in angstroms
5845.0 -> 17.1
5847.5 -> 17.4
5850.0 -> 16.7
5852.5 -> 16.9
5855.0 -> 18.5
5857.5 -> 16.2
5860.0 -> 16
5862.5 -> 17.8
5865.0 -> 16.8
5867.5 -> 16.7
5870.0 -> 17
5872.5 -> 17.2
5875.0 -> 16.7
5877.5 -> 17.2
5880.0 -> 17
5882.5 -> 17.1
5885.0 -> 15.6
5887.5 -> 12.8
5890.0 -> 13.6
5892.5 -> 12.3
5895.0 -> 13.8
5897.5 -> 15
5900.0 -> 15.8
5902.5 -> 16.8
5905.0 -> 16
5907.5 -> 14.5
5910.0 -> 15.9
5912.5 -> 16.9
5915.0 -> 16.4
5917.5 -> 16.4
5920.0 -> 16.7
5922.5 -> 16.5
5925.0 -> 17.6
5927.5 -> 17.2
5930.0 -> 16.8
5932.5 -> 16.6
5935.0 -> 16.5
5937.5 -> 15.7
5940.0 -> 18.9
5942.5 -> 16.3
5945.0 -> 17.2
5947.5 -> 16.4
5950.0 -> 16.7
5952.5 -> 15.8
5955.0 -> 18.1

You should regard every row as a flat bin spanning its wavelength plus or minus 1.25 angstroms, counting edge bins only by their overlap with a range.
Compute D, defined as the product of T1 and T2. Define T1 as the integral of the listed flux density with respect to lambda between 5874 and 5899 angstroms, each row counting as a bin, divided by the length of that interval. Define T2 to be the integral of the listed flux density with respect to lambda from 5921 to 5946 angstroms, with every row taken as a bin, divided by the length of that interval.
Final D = 256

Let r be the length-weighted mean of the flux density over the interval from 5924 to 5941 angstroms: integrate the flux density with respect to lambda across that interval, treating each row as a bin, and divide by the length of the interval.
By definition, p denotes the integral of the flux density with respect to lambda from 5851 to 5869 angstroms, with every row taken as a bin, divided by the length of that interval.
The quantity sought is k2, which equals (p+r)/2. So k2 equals 17.0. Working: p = 17.0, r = 17.0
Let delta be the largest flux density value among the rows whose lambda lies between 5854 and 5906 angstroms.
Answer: 18.5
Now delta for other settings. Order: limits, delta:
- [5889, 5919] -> 16.9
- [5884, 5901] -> 15.8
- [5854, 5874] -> 18.5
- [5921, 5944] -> 18.9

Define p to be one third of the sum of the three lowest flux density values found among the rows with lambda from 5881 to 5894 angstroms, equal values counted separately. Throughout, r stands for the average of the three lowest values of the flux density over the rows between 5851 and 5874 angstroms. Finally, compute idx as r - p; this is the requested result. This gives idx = 3.4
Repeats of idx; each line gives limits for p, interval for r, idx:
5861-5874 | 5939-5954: -0.7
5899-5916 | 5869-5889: -0.4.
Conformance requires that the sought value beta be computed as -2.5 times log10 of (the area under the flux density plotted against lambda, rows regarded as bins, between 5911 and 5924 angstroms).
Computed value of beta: -5.83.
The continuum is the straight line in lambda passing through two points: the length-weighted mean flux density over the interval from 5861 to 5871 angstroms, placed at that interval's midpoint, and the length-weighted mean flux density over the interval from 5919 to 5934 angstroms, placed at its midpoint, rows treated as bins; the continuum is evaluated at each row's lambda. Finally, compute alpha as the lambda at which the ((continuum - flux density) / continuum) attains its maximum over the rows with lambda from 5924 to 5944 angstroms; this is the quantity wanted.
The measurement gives 5937.5 angstroms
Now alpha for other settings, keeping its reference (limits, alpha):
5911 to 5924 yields 5915.0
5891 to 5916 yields 5892.5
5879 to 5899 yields 5892.5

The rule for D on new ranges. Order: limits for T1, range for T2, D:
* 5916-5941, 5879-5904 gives 252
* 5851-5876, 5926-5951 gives 286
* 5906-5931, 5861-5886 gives 279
